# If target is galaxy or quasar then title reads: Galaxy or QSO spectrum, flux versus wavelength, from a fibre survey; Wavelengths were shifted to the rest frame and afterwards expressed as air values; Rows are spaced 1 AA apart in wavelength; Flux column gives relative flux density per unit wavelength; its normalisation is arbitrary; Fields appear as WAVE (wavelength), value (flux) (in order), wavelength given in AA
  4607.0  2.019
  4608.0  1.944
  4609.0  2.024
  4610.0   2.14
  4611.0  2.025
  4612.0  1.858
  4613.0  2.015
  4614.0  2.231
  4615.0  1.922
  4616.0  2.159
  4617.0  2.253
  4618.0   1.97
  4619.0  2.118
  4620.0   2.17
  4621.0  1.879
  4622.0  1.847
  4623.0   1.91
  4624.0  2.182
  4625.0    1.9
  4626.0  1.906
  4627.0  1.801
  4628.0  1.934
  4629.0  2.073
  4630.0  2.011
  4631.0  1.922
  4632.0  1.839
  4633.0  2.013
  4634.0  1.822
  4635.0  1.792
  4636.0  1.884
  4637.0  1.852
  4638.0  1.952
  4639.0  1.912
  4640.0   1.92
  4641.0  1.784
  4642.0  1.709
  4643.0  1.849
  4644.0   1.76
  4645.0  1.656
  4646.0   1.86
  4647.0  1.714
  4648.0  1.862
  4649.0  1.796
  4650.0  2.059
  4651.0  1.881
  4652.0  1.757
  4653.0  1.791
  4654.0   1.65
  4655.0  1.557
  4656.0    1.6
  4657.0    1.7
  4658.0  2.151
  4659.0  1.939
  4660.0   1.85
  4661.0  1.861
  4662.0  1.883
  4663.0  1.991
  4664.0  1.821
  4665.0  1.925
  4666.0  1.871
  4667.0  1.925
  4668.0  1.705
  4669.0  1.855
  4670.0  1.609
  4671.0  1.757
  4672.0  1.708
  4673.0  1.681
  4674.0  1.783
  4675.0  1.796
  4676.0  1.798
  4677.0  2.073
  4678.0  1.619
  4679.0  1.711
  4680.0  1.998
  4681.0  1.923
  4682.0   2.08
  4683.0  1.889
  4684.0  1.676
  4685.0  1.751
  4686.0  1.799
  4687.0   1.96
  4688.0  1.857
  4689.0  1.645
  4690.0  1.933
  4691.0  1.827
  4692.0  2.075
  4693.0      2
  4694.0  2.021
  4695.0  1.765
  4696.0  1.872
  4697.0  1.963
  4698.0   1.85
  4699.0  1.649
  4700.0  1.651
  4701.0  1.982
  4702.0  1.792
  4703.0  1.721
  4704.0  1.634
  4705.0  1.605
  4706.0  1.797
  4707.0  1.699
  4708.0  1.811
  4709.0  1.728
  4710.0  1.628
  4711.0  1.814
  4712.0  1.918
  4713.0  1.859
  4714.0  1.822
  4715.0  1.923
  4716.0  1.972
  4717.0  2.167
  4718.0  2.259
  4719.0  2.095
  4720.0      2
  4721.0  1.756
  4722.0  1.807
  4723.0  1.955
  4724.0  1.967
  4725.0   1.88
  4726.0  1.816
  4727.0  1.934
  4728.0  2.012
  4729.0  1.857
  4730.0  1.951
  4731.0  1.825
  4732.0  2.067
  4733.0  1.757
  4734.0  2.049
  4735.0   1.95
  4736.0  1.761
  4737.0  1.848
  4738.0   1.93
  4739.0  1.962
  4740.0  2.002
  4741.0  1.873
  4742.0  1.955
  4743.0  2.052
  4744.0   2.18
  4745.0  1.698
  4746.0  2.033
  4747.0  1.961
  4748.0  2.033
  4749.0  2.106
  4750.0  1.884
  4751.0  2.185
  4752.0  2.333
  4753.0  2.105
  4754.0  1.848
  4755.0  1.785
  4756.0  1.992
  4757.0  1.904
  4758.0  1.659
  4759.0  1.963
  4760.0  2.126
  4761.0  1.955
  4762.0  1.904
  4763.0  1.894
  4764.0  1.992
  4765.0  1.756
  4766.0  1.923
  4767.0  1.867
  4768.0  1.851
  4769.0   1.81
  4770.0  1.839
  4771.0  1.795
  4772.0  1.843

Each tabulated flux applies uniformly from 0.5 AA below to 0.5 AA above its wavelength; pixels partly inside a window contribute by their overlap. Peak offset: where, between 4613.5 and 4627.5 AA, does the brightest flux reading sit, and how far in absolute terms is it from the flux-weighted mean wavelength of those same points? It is 3.3 AA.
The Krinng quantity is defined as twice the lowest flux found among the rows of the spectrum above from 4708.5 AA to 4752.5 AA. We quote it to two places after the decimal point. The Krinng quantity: 3.26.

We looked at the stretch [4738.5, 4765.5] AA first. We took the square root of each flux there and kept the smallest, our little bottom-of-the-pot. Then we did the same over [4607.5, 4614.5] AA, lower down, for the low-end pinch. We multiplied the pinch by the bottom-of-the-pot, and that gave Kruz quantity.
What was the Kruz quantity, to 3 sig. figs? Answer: 1.76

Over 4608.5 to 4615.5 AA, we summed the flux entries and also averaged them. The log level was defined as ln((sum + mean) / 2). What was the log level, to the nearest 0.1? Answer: 2.1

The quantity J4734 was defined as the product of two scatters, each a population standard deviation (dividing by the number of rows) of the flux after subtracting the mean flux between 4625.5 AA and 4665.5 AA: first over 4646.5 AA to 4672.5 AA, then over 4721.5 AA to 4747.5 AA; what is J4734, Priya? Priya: 0.0151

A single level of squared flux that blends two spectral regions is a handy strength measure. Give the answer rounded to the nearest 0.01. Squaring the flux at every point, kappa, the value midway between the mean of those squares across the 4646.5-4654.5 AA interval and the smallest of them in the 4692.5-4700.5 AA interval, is 3.01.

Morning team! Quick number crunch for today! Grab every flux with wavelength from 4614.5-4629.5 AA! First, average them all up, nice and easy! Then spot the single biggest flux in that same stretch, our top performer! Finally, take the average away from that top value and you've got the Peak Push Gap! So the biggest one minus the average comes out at 0.25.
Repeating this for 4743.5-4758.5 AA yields 0.35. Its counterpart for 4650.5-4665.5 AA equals 0.33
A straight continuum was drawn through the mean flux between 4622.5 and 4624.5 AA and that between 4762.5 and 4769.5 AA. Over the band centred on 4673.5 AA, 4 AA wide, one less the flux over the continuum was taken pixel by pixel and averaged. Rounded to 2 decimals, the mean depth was 0.12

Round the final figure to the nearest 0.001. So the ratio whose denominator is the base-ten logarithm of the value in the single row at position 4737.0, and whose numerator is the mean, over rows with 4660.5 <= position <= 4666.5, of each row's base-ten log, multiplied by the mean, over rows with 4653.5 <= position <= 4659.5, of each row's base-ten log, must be 0.253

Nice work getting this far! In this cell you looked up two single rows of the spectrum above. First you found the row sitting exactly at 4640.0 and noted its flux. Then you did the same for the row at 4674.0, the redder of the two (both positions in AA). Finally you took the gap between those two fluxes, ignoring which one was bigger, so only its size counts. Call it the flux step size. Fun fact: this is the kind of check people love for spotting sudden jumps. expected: 0.14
